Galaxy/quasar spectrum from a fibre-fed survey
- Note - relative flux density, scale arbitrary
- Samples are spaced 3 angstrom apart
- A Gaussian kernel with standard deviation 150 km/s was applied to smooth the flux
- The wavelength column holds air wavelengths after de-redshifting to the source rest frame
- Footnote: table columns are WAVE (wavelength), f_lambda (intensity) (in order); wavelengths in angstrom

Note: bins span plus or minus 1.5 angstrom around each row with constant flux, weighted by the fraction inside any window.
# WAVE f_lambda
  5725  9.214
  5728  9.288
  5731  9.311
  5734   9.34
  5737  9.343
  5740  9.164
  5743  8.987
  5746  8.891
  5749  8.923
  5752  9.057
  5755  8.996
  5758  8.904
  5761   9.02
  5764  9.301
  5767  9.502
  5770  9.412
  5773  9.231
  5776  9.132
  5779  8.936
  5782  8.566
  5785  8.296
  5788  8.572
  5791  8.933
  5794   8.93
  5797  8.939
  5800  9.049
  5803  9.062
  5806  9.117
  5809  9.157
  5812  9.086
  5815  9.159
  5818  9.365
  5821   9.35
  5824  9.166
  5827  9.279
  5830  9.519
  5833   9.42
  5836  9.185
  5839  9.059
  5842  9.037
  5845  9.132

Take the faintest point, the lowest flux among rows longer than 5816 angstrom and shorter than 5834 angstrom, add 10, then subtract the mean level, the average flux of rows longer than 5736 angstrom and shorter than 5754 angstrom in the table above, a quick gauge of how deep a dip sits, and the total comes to 10.1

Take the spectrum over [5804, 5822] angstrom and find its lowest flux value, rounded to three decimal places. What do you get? 9.086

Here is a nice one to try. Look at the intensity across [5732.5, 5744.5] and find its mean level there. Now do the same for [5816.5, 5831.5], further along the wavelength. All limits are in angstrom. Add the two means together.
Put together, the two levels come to 18.5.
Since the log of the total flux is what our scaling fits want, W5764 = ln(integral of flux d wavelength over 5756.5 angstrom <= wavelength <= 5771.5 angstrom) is 4.93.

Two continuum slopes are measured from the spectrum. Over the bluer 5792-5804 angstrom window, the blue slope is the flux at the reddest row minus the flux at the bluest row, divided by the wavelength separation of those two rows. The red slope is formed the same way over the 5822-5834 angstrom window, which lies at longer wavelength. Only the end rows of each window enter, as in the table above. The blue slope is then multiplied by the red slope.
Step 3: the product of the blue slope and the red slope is 0.0004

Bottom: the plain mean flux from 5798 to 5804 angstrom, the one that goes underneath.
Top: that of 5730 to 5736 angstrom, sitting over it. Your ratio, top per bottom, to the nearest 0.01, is 1.03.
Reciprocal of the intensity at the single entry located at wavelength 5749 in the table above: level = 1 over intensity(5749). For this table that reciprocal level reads 0.112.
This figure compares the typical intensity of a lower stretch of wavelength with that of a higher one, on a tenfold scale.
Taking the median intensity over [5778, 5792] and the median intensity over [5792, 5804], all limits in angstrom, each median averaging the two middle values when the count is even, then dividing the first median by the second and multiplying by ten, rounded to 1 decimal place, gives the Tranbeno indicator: 9.5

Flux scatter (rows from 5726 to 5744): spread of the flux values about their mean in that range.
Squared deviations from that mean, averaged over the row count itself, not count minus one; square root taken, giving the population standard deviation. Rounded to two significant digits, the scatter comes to 0.13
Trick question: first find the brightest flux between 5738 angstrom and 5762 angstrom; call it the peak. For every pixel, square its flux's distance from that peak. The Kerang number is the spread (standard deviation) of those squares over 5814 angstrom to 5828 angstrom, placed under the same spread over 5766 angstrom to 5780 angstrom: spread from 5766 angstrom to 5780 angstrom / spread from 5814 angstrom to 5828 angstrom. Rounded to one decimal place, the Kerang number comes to 2.4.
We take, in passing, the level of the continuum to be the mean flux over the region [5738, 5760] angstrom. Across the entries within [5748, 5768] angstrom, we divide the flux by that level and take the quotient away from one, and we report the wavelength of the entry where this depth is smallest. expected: 5767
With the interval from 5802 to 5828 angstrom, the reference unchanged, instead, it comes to 5818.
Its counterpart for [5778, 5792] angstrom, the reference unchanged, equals 5779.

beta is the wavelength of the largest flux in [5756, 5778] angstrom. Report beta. 5767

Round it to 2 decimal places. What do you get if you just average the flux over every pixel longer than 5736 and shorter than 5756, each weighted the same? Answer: 9.05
